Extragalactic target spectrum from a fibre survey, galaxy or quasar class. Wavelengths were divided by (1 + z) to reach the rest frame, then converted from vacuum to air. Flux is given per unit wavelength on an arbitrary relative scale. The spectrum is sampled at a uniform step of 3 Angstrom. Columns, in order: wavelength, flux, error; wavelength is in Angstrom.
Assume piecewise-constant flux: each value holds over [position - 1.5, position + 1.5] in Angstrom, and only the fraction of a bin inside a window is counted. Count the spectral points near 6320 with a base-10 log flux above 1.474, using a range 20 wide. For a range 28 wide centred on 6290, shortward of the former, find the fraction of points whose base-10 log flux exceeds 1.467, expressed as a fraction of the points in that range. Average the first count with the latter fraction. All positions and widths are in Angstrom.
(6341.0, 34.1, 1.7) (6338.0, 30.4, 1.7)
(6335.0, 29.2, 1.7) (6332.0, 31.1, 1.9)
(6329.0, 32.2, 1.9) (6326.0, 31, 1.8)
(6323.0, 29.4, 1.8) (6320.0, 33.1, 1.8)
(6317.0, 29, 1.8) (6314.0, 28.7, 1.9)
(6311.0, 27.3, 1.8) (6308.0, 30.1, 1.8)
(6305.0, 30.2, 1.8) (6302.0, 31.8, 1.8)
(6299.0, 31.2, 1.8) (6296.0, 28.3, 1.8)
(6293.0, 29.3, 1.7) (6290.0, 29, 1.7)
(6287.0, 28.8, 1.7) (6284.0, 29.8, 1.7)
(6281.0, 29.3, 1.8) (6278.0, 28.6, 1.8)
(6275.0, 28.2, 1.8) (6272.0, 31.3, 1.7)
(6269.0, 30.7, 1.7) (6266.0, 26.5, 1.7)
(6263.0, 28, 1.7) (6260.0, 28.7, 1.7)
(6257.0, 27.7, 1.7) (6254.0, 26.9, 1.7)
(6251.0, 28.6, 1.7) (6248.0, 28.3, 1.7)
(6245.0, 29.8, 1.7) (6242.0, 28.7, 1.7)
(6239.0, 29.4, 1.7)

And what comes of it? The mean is 1.7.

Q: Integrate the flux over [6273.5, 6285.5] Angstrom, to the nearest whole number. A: 348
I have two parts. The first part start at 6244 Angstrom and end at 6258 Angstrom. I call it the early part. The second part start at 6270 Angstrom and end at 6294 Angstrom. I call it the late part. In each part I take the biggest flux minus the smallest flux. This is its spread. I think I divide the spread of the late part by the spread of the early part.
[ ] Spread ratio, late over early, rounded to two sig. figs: 1.1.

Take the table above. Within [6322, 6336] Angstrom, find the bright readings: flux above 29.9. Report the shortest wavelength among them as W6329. 6326.0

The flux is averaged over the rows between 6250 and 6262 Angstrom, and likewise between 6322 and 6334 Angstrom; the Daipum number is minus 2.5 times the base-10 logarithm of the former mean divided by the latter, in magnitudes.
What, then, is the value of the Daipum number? 0.11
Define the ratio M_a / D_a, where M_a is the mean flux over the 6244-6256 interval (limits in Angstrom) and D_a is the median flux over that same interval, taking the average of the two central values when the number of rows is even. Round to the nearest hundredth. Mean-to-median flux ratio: 1.00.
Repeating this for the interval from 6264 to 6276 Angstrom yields 0.99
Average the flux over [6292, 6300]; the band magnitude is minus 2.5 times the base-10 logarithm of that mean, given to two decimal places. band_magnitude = -3.68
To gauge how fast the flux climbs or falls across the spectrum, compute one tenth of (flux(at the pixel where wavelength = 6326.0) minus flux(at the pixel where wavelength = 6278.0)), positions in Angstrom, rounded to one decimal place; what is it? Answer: 0.2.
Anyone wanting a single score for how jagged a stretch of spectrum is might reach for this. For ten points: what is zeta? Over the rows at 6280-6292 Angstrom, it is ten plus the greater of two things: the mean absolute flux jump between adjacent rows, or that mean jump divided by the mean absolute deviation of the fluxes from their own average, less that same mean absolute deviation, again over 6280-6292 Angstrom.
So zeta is 11.4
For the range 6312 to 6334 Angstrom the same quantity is 12.0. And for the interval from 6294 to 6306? 11.7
